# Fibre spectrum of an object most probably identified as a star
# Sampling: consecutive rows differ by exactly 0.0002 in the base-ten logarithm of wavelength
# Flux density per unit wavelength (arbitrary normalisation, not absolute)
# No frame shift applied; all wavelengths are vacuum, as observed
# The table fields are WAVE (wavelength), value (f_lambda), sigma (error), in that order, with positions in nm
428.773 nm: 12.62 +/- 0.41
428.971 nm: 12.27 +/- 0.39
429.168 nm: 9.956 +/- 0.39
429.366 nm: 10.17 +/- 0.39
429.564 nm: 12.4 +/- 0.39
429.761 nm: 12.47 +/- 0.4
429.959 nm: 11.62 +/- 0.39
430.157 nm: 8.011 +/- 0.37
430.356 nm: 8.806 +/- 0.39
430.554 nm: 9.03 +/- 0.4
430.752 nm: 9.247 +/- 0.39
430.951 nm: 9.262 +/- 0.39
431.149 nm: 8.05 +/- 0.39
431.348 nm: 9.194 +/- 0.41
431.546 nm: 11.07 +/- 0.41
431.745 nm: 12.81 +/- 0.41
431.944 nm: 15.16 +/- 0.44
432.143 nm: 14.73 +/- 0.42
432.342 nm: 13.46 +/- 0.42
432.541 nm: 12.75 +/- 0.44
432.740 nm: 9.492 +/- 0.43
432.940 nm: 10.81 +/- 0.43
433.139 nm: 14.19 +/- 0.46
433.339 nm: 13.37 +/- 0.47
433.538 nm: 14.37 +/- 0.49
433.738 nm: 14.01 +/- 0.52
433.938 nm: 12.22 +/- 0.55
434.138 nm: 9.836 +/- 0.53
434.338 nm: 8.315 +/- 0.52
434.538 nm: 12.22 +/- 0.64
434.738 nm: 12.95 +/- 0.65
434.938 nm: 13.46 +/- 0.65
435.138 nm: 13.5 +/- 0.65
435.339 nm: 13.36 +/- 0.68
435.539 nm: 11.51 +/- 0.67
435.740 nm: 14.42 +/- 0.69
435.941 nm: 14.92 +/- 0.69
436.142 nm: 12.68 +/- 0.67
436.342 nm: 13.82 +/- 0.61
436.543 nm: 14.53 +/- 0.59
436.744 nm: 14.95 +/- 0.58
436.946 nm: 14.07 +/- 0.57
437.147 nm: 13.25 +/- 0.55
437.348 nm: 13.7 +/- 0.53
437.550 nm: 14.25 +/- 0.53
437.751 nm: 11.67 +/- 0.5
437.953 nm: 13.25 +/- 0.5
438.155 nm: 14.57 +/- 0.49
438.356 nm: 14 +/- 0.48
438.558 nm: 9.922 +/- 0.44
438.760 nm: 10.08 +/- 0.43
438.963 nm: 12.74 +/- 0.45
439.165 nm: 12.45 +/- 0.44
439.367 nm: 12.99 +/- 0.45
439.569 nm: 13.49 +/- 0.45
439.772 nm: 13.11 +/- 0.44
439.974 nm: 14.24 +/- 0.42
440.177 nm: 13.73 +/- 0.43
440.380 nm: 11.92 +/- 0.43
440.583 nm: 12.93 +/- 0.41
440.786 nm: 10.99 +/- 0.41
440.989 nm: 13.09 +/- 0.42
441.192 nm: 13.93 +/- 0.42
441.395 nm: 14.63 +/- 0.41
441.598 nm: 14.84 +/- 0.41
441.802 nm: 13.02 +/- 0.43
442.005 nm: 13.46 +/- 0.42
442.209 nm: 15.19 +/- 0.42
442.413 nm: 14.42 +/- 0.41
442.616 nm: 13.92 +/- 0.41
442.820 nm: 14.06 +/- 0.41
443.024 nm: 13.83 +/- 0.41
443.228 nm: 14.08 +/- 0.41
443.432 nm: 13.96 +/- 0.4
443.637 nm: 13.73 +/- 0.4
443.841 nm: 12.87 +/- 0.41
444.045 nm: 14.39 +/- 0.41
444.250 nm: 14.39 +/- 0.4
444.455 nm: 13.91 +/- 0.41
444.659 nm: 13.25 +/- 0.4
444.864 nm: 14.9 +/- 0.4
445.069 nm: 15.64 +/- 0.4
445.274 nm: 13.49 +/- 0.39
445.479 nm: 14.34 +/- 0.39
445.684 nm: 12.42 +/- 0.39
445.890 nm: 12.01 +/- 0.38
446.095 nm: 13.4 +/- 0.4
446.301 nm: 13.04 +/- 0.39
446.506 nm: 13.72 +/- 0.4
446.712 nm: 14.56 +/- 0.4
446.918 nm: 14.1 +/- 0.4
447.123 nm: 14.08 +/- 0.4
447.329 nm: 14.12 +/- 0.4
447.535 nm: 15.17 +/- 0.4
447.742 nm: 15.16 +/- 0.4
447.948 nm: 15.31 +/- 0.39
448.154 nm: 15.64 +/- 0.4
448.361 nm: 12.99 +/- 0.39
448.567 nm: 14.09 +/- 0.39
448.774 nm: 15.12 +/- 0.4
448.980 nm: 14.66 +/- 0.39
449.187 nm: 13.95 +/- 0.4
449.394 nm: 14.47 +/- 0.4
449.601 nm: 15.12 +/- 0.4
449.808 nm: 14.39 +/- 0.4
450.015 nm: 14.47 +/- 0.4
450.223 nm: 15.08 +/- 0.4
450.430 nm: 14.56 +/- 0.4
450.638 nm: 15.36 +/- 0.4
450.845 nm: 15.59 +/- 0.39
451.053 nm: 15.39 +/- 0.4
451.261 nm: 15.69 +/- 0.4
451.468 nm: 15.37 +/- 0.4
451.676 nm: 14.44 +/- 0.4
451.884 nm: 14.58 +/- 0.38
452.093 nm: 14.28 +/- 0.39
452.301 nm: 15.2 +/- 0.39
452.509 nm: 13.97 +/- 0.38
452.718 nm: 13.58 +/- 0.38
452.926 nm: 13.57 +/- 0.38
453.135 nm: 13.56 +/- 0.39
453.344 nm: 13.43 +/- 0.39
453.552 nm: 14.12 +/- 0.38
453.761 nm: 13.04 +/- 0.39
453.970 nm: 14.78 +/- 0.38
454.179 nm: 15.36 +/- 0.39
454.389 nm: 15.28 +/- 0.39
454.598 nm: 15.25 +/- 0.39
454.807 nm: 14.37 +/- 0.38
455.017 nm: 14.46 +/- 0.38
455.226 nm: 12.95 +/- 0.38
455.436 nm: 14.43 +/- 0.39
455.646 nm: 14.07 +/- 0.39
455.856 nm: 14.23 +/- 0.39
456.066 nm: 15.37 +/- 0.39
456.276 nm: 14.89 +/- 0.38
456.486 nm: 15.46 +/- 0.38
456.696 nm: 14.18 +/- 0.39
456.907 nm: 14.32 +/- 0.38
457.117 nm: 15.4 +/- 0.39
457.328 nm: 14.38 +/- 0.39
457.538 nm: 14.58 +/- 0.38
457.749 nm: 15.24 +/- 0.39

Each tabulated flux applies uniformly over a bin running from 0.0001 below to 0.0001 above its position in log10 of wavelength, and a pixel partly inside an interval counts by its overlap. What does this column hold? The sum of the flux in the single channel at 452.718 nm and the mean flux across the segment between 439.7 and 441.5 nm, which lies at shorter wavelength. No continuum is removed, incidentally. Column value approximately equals 26.8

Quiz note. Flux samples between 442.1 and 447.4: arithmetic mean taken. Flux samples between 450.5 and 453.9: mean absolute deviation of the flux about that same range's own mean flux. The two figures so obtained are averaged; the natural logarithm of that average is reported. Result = 1.99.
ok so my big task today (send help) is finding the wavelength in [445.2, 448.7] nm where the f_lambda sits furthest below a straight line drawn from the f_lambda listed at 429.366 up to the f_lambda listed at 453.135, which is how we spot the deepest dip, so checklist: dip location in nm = 445.890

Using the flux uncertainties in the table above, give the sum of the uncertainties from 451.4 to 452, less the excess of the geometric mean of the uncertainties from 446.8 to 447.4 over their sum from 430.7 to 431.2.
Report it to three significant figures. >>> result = 1.95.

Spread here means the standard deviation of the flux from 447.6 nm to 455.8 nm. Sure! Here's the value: 0.8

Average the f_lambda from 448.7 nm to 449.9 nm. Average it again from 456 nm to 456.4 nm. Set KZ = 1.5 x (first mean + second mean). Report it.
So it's 44.6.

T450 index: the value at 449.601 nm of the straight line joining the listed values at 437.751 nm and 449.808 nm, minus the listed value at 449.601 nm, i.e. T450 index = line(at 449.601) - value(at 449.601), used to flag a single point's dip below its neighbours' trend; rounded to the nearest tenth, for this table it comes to -0.8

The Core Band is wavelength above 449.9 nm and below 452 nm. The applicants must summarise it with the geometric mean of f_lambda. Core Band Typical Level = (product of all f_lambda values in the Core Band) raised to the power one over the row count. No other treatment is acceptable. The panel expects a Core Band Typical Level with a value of 15.05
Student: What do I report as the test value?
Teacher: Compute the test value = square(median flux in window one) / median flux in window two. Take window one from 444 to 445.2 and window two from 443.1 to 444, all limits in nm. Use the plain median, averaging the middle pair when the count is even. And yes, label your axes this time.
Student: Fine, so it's 15.0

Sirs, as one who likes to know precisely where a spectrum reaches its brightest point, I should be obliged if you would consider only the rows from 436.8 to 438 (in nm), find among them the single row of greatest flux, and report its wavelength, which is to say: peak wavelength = 437.550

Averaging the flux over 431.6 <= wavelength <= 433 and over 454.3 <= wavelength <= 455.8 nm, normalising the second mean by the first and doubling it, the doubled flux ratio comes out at 2.26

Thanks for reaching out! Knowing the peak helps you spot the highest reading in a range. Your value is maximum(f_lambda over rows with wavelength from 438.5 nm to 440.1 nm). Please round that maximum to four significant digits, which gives 14.24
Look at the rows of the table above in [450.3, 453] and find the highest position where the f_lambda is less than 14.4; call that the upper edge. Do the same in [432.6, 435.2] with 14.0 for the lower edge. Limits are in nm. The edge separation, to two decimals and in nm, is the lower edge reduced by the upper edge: -17.79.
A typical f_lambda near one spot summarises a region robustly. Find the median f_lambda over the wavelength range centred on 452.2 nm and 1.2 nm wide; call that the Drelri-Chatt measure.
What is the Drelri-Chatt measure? 14.4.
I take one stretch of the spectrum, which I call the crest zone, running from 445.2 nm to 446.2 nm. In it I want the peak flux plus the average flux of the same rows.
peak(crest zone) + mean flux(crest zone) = 27.5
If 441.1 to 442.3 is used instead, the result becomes 29.4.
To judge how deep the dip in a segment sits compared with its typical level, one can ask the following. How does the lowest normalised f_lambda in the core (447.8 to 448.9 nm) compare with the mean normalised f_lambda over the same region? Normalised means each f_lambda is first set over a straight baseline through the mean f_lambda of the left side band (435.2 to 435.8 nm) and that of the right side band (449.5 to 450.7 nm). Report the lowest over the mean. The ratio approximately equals 0.89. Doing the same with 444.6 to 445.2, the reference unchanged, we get 0.91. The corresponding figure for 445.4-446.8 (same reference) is 0.90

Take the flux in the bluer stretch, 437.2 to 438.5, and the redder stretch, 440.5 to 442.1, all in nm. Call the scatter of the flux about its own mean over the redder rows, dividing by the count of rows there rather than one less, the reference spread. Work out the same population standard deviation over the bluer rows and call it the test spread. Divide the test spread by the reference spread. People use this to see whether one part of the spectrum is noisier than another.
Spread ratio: 0.84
